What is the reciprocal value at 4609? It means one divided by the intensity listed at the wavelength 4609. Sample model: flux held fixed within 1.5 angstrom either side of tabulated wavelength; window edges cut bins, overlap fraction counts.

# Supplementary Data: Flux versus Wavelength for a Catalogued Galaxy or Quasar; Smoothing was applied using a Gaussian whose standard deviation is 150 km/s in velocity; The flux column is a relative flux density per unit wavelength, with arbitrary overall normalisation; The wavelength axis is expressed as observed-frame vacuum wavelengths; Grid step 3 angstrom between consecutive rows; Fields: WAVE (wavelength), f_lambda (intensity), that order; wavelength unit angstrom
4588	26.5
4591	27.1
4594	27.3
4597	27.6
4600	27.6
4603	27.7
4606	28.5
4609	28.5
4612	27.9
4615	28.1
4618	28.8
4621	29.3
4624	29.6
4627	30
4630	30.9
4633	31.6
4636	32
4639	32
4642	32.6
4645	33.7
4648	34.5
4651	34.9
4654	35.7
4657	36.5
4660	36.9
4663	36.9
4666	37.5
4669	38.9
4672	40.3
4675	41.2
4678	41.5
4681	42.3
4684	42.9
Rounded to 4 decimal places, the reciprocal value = 0.0351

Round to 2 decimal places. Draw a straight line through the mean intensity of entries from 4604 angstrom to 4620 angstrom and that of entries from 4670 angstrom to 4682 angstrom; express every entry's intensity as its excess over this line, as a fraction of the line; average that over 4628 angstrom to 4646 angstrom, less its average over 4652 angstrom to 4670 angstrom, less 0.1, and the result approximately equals -0.11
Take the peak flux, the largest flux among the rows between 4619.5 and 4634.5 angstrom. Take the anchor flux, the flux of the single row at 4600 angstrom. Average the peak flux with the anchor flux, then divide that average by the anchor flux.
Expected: 1.07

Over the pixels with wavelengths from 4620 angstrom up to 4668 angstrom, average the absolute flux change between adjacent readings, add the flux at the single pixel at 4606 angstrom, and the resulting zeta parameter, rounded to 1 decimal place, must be 29.0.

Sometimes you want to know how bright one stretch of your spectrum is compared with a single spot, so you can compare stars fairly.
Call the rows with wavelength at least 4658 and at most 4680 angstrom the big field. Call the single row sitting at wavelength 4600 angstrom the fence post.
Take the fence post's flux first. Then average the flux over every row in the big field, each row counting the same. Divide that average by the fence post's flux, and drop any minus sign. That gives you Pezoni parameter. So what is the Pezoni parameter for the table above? 1.41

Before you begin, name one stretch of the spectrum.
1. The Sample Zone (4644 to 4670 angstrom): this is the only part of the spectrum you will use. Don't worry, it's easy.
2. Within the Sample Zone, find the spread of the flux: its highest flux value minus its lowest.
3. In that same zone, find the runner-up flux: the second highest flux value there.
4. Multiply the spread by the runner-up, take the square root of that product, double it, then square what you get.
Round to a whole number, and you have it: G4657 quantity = 780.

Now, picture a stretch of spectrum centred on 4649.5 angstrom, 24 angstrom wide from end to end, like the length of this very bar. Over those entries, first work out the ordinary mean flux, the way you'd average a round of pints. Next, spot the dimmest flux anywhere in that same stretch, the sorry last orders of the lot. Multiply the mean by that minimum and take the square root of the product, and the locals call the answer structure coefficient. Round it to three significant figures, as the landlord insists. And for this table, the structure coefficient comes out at 33.3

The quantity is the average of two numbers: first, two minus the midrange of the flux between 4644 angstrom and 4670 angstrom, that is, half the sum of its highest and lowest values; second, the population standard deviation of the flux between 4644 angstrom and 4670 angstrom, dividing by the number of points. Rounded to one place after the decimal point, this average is -16.4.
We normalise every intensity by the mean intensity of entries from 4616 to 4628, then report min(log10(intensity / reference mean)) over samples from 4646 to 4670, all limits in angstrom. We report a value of 0.07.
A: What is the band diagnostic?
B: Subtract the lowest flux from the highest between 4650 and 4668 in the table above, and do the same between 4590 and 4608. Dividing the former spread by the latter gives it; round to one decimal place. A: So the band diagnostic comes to 1.9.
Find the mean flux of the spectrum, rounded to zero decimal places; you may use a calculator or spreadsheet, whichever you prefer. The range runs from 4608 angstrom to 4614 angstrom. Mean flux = 28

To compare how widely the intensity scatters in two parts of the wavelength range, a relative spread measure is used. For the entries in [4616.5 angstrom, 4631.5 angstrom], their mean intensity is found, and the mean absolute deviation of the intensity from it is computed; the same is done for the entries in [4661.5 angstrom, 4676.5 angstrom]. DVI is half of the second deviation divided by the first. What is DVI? 1.23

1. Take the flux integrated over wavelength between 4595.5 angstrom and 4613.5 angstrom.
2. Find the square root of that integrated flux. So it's 22.4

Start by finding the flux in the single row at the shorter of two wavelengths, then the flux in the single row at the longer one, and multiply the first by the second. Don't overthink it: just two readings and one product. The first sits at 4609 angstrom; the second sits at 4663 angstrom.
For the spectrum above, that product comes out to 1052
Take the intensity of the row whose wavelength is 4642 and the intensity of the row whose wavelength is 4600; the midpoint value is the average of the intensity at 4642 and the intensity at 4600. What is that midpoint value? 30.1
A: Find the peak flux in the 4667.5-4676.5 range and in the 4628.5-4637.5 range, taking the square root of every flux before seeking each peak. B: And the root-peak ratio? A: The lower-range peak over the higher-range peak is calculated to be 0.881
